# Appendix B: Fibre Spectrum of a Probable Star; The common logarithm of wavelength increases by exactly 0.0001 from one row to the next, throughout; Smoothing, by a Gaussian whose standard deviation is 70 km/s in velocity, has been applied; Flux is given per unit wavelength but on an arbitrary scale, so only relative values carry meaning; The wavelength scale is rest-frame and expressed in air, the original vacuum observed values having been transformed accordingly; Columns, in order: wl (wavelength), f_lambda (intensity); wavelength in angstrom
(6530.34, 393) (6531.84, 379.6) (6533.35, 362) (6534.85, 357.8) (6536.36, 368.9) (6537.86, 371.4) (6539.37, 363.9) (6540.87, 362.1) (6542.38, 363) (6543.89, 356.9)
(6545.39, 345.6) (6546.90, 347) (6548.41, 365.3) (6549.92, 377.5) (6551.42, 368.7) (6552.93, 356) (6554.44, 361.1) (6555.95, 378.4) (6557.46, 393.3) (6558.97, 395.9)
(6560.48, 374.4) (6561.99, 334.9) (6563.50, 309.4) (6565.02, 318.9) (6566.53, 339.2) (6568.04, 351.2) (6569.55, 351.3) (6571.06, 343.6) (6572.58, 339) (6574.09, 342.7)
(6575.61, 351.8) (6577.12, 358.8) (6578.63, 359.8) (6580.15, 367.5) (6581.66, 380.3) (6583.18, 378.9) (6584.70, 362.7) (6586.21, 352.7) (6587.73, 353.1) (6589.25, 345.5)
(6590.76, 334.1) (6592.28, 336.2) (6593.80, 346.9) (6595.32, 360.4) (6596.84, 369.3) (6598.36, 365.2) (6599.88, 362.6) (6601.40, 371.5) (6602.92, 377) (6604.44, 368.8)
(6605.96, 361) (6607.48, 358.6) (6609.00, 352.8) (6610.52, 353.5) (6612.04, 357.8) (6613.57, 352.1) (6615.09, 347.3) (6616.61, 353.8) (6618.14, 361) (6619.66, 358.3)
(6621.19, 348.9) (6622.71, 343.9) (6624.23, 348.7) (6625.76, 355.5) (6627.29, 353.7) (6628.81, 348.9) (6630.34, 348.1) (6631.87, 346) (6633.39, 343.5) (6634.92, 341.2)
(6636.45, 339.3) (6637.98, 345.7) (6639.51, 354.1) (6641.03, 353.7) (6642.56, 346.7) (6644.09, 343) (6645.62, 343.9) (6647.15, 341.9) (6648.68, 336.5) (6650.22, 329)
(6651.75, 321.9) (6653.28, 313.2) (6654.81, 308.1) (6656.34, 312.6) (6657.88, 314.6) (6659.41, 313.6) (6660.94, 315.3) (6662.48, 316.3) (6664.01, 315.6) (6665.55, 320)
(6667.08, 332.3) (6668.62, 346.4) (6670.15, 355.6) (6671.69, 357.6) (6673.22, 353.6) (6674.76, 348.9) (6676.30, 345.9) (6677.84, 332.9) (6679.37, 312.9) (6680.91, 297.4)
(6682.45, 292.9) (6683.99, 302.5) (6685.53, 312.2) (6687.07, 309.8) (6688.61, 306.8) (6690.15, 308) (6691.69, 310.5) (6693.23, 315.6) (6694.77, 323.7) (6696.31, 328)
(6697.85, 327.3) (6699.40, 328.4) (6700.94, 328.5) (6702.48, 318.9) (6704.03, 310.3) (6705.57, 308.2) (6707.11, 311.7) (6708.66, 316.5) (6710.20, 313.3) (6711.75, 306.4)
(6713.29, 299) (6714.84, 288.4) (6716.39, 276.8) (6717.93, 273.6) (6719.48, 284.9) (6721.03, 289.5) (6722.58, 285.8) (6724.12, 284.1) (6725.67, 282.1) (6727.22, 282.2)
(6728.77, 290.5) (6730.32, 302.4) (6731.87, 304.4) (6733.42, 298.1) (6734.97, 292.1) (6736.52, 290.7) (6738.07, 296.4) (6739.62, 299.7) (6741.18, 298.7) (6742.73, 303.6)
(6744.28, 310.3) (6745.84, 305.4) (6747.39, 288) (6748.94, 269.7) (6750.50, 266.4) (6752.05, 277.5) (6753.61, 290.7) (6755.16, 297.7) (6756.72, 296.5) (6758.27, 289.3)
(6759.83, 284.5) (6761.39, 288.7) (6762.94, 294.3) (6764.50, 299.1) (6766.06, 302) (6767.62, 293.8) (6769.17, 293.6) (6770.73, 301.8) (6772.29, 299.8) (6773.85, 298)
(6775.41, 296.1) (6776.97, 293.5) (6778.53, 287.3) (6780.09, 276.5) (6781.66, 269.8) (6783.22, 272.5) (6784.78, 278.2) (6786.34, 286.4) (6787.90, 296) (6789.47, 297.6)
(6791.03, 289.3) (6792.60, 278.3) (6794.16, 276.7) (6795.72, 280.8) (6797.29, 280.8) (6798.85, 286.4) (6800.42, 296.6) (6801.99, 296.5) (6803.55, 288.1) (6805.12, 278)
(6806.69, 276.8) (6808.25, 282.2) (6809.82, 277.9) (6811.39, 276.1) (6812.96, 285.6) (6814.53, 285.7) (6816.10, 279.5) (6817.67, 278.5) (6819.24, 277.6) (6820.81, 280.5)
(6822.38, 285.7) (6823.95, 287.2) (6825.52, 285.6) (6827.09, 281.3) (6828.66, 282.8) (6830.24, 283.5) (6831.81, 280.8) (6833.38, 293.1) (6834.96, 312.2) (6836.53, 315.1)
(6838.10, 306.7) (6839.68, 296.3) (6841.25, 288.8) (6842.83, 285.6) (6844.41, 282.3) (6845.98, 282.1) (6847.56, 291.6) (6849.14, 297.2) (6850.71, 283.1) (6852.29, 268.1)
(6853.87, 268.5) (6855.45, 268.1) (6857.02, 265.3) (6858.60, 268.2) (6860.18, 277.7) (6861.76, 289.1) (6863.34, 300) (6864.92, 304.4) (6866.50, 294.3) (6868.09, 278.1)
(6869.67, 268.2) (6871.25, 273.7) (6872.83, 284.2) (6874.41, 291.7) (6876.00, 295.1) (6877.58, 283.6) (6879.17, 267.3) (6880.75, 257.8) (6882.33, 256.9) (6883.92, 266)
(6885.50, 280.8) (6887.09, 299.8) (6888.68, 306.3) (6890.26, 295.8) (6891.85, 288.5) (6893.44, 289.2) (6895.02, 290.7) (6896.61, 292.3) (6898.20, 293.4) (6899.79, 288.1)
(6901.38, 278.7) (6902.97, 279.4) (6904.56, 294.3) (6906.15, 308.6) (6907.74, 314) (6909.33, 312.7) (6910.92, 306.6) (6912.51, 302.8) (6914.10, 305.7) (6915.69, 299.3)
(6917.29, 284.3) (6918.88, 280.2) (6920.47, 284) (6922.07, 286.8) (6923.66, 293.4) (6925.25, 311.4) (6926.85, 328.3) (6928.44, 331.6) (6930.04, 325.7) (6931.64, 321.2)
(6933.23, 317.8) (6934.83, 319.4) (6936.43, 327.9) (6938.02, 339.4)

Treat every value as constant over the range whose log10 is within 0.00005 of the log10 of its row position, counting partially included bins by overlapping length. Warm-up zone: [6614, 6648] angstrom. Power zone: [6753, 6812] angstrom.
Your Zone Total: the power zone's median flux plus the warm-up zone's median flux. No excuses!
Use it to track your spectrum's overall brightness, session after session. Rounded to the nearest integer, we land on 637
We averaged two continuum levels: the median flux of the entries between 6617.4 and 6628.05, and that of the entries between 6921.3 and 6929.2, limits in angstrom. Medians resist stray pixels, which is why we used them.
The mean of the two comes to 333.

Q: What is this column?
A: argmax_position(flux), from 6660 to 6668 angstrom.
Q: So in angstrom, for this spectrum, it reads 6667.08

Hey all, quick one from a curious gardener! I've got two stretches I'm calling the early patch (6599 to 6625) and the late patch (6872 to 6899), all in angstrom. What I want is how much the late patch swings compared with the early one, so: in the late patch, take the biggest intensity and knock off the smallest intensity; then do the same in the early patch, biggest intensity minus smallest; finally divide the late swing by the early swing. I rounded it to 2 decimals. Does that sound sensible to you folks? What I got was 1.49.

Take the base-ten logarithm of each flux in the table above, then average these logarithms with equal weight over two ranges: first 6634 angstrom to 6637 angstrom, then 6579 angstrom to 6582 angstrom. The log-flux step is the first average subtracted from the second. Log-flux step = 0.04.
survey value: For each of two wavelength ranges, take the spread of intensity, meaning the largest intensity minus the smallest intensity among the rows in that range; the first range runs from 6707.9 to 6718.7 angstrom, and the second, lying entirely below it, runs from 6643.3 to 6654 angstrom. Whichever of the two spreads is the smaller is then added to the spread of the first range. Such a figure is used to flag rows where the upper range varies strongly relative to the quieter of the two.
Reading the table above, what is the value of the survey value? 74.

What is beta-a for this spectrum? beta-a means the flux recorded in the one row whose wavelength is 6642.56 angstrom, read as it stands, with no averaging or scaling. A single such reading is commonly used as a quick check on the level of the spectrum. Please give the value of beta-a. 346.7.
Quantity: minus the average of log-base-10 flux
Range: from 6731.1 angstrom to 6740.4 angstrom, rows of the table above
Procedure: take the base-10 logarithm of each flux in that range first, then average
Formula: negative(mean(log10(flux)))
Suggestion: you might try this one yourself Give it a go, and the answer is -2.47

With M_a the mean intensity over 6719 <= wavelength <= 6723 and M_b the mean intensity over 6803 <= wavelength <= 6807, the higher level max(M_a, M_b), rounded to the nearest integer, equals 287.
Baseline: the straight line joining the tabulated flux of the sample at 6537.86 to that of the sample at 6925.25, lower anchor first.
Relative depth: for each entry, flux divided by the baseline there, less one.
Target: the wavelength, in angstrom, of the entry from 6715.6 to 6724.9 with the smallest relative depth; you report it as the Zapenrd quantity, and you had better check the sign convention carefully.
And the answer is 6717.93 angstrom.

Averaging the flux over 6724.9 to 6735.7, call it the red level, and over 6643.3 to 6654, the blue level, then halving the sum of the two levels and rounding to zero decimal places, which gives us 313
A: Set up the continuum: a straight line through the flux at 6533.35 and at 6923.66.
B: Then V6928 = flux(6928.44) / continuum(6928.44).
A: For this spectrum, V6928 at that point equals 1.13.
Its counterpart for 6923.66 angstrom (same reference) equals 1.00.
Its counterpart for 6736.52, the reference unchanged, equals 0.89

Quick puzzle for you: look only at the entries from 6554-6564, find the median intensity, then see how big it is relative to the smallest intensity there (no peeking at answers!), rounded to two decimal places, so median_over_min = 1.21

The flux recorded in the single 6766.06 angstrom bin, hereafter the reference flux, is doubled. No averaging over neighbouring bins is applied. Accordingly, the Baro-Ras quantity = 604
